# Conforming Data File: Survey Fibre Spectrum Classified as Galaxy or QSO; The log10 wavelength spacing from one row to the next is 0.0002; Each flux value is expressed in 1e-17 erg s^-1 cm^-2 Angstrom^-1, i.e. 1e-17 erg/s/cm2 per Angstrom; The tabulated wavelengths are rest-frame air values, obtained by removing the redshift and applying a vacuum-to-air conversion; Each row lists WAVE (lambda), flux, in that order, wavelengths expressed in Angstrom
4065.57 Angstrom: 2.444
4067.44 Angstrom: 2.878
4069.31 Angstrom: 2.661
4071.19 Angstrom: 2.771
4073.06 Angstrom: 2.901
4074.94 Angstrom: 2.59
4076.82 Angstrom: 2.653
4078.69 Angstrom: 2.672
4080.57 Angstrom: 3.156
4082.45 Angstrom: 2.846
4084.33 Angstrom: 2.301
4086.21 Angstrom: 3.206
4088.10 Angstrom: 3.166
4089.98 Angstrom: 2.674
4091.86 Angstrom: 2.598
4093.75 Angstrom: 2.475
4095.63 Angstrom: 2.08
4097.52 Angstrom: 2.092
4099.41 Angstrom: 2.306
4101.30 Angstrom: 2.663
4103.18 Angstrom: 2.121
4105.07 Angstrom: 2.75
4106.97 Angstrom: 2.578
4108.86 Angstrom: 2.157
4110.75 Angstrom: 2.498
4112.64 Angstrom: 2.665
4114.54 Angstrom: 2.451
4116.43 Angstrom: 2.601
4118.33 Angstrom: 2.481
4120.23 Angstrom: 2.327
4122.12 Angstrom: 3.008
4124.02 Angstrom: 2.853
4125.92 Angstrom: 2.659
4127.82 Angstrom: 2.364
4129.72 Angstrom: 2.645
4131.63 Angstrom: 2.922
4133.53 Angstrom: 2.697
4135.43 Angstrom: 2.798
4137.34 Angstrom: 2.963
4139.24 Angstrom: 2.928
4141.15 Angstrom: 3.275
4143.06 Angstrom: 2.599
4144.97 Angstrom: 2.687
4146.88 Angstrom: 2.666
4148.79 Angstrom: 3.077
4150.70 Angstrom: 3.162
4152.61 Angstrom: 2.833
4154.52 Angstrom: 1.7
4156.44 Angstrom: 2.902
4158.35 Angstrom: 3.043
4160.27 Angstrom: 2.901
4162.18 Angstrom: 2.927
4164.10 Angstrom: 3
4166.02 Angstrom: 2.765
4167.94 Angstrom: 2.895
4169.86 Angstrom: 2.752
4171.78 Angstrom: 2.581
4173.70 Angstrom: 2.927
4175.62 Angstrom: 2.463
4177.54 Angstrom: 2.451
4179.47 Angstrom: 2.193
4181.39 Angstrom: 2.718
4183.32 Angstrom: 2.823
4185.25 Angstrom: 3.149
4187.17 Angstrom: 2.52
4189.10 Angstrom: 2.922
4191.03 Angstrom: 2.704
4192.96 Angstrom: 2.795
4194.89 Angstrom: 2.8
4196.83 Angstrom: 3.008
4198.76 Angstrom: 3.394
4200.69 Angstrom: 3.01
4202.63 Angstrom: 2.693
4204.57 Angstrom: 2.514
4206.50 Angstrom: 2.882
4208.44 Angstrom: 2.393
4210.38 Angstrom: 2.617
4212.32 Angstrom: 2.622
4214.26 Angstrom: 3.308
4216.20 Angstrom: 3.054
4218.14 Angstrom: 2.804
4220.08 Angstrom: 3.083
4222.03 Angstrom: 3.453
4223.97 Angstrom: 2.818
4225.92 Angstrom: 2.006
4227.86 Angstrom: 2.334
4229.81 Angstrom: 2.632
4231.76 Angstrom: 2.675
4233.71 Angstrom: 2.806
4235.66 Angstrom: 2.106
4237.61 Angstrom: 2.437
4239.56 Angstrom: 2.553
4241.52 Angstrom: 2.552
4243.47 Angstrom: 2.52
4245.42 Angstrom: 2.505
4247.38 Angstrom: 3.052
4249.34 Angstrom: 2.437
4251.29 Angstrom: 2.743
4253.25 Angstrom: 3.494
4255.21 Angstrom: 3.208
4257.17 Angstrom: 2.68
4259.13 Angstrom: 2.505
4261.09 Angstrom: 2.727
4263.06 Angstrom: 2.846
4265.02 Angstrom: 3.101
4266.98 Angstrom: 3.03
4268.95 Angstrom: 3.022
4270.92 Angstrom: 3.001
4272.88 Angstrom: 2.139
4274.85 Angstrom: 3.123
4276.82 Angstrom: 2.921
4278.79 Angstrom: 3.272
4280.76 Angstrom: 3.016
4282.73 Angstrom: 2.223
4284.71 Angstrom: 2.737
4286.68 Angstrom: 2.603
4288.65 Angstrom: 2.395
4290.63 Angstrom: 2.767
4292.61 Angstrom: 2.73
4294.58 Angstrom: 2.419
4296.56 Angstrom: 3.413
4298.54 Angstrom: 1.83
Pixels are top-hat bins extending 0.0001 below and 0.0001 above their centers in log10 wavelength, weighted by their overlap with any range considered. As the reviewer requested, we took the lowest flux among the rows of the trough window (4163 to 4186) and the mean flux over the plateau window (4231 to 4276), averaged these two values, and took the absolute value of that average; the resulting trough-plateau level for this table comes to 2.47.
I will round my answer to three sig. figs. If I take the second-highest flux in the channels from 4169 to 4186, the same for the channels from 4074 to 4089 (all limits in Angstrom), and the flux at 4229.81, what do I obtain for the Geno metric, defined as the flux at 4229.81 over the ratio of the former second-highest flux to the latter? 2.85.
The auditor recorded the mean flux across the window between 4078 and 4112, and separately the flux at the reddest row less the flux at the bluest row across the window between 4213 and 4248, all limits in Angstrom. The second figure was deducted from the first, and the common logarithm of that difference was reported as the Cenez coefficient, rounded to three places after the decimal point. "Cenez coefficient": 0.452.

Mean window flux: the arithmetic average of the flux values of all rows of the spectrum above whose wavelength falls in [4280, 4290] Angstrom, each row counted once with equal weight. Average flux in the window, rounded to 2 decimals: 2.59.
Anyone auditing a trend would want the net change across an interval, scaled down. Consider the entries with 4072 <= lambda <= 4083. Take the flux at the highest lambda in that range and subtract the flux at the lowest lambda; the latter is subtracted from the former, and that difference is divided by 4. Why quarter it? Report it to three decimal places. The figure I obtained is -0.014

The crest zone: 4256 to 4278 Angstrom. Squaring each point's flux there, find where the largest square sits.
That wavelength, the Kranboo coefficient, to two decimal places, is 4274.85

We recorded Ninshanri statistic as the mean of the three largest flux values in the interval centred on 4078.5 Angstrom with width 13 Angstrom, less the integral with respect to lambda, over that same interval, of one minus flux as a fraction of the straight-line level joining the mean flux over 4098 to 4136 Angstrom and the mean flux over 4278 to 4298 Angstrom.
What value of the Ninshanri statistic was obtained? 4.0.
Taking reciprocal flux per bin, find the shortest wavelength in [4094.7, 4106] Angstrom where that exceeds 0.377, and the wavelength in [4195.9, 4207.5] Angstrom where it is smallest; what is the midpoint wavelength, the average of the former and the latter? 4147.2 Angstrom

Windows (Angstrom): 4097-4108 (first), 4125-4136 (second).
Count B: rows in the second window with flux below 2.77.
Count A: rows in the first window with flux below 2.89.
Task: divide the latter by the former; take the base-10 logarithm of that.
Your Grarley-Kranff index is 0.18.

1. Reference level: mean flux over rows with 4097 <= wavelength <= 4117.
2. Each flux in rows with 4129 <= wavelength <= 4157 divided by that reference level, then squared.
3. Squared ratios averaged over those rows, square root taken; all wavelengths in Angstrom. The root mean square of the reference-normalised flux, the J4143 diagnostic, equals 1.15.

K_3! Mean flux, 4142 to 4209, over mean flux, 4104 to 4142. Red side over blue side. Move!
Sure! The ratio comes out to 1.03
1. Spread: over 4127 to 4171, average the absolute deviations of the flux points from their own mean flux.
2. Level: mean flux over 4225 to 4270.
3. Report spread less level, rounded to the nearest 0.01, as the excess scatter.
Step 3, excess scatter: -2.49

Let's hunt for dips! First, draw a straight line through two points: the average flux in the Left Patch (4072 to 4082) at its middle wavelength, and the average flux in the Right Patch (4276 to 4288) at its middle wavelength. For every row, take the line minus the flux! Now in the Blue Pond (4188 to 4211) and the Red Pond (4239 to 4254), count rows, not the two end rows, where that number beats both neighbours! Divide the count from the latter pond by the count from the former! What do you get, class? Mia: 0.67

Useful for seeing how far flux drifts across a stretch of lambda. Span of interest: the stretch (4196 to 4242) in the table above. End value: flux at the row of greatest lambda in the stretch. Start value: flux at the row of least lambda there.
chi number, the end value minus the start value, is -0.46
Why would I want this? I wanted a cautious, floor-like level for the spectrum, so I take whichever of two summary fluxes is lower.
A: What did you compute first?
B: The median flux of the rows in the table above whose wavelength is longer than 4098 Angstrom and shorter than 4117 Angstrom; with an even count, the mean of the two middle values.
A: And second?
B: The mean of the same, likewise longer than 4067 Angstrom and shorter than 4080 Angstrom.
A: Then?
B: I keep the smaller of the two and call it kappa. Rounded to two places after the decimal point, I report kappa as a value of 2.54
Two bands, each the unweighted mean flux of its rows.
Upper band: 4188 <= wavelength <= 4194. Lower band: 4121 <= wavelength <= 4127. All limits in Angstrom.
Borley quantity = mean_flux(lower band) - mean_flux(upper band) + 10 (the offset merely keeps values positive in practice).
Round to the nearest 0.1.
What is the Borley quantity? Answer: 10.0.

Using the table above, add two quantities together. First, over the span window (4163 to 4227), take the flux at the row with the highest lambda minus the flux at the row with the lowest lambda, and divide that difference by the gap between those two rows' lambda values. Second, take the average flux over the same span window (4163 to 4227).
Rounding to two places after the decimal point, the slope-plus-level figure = 2.78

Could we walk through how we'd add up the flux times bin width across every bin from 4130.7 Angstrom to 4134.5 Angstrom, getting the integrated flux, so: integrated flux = 11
